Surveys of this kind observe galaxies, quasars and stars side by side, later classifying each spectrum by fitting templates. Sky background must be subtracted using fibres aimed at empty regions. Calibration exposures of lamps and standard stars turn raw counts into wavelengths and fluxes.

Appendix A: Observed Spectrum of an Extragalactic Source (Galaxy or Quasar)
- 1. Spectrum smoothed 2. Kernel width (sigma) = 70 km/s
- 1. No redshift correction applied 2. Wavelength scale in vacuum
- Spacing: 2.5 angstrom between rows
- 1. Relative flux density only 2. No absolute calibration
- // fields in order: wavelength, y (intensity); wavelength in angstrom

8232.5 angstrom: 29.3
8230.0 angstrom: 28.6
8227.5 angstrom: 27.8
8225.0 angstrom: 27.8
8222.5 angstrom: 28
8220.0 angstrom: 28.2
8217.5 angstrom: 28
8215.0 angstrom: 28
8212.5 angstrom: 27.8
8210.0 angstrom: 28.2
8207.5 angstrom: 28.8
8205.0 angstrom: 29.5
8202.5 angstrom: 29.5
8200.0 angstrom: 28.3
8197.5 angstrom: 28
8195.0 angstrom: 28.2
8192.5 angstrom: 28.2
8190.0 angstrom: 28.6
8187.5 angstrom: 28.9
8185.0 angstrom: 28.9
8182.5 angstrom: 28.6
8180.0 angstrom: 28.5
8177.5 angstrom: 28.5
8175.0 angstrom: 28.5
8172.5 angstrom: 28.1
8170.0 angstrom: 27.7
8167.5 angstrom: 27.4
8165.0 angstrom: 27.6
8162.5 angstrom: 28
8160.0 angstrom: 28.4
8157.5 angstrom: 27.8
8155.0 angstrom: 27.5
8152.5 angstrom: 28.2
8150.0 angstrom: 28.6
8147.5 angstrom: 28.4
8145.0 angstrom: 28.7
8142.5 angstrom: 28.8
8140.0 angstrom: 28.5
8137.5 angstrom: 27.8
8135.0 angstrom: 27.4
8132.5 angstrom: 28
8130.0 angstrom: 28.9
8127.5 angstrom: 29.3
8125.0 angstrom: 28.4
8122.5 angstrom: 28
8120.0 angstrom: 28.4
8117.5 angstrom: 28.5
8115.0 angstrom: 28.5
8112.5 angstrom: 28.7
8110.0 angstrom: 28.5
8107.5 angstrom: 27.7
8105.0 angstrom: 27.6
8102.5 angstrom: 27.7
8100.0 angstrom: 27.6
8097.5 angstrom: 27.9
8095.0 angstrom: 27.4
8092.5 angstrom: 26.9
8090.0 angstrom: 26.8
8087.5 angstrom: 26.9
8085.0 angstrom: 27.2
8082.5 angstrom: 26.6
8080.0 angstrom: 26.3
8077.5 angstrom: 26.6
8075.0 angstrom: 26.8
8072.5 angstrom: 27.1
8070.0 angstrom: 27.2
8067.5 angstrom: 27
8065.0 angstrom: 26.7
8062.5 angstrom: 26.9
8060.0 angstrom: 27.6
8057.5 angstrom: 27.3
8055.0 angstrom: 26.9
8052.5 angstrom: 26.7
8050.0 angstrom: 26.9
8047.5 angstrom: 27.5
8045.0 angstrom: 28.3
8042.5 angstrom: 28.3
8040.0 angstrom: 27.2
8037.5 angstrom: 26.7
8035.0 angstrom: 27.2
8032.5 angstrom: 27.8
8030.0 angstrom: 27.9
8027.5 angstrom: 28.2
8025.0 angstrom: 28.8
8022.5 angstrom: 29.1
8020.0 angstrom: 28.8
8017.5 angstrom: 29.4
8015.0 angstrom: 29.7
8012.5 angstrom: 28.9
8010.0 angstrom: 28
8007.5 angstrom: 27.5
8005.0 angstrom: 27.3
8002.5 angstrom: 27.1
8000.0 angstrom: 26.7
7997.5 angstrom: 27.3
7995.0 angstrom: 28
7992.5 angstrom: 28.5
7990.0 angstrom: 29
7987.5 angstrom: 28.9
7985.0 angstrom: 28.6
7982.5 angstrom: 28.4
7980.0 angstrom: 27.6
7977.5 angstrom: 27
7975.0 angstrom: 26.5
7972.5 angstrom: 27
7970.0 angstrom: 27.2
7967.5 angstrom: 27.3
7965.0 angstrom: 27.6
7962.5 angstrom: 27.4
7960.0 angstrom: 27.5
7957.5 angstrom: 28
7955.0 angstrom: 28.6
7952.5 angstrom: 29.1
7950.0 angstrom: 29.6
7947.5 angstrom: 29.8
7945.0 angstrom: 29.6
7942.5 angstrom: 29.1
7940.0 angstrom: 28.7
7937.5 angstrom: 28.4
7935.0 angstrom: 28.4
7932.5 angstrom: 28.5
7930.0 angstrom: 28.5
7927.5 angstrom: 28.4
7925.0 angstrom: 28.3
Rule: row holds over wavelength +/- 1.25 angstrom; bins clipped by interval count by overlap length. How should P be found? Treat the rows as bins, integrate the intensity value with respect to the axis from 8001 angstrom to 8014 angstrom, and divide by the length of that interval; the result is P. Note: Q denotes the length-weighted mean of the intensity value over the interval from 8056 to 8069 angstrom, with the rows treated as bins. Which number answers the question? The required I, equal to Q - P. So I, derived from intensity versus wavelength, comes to -0.7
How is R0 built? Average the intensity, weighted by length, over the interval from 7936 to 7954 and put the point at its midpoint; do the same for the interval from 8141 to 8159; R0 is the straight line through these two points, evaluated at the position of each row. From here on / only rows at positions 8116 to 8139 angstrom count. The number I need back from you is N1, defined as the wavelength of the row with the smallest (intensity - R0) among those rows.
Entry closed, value 8135.0 angstrom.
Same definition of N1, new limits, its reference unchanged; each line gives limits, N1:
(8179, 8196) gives 8192.5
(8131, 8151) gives 8135.0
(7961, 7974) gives 7972.5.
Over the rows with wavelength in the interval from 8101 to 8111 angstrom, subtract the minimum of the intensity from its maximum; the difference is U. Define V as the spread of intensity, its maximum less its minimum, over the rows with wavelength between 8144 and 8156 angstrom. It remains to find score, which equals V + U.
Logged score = 2.1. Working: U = 0.90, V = 1.2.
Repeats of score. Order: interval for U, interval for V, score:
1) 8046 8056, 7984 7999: 2.5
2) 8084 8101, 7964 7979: 2.2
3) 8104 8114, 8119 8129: 2.4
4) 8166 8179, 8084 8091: 1.5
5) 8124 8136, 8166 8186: 3.4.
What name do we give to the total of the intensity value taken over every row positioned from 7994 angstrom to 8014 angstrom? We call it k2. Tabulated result 221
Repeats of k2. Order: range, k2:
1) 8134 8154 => 226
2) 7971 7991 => 223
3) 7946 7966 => 228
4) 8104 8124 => 226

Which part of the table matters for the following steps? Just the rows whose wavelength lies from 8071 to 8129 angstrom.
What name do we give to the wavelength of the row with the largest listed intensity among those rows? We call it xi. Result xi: 8127.5 angstrom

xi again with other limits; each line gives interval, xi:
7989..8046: 8015.0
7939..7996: 7947.5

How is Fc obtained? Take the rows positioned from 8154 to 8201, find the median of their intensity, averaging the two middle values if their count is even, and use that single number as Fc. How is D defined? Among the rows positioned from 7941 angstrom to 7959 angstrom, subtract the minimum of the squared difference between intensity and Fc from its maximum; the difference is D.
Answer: 2.5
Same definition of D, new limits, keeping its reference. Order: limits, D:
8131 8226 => 1.7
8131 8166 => 0.6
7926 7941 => 0.2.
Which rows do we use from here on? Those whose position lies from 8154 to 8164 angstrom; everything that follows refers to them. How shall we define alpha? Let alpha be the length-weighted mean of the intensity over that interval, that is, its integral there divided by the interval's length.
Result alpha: 27.9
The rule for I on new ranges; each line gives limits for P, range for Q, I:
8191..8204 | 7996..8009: -1.3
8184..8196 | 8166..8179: -0.5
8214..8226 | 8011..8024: 1.1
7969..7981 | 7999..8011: 0.3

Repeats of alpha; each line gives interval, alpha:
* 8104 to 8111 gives 27.9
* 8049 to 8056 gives 26.8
